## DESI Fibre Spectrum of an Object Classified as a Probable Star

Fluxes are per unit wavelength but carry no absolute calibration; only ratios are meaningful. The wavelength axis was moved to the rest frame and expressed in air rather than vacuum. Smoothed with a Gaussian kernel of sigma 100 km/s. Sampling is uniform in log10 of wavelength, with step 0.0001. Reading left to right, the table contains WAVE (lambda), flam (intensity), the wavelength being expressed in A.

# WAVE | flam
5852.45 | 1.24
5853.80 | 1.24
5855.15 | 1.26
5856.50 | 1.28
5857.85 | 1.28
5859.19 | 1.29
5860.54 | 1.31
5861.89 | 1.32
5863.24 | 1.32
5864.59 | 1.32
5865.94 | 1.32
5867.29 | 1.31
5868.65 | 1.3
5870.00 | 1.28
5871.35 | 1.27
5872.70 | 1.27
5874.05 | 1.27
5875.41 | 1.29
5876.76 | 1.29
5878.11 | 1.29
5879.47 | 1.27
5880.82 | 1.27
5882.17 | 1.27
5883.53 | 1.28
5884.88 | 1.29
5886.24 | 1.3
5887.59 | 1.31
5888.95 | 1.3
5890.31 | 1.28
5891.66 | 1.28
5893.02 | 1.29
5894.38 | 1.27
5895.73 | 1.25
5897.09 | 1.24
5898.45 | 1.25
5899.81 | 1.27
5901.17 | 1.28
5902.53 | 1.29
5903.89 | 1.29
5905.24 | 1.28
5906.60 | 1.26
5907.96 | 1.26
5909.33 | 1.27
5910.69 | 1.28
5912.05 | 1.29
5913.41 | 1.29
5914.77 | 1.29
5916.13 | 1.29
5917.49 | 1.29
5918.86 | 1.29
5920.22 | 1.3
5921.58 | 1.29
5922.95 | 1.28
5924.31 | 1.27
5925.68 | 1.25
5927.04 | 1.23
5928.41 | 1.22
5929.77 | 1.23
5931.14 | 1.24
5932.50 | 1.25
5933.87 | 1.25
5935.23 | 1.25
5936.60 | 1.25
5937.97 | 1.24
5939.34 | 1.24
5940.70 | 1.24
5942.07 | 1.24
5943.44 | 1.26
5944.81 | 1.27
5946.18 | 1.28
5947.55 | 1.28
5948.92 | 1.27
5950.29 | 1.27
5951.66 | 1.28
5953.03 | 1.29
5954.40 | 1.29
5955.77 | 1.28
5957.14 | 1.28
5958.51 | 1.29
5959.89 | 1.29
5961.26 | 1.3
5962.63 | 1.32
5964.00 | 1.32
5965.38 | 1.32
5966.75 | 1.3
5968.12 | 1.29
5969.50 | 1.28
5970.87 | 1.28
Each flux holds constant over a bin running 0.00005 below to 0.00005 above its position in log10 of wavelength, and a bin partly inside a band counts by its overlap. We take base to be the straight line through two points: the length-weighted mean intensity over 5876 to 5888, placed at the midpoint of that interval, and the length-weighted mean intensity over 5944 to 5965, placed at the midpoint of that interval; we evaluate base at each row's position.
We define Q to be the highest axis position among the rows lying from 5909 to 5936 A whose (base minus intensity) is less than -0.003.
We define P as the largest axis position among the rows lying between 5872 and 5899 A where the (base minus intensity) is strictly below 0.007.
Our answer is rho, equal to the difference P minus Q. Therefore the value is -28.6 A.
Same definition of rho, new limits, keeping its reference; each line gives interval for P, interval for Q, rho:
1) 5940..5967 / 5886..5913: 54.7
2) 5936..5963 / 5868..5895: 69.6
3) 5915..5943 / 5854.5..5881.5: 44.8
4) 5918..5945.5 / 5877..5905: 19.1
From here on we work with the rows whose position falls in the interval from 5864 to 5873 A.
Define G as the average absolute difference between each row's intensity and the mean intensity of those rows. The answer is 0.019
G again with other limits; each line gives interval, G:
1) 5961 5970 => 0.013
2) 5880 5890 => 0.013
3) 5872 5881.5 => 0.010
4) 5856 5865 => 0.017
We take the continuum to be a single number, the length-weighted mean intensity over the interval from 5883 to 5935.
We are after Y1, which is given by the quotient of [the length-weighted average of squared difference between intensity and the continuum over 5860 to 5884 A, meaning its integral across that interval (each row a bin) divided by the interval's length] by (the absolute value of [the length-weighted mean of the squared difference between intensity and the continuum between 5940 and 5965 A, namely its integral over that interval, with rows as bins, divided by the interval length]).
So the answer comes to 1.4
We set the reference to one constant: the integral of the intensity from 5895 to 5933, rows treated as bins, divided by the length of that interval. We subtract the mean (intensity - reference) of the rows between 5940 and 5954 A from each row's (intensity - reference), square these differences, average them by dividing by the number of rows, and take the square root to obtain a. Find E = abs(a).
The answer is 0.0160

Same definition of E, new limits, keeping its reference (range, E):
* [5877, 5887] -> 0.0112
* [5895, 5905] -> 0.0191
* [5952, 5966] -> 0.0154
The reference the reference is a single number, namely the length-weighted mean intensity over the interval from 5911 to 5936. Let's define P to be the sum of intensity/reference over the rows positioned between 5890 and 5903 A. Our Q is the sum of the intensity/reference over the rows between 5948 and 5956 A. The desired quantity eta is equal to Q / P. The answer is 0.6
